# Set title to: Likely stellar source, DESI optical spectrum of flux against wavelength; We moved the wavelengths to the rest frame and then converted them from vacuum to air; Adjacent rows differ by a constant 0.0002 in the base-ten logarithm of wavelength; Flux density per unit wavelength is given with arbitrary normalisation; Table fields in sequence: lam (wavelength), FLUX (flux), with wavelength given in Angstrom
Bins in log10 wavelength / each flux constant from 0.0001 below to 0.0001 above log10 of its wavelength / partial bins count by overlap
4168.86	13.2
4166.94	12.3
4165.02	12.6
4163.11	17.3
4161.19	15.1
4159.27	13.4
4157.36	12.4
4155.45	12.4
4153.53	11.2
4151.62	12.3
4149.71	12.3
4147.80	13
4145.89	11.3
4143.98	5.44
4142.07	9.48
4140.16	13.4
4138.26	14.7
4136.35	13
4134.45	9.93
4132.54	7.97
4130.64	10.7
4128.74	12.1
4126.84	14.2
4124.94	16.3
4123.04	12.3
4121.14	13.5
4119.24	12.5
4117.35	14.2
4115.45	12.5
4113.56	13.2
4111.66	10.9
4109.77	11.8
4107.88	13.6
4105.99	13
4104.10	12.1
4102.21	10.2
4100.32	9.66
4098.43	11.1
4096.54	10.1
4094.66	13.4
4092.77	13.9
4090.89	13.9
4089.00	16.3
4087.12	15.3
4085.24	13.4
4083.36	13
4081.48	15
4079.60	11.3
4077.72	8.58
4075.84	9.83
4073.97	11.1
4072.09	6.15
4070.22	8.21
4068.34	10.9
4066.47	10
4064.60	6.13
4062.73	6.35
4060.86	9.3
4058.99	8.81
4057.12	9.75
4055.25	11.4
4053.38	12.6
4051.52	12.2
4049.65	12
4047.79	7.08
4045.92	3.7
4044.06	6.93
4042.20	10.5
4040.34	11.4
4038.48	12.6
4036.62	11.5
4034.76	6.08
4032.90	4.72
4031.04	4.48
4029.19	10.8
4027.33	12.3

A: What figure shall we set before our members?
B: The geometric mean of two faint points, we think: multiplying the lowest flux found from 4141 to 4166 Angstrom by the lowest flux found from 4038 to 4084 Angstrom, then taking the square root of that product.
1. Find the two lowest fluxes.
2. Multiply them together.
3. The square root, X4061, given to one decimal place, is 4.5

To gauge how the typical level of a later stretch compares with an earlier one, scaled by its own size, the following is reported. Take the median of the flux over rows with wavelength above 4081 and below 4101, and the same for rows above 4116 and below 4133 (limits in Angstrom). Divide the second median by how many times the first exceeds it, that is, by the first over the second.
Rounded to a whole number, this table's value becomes 12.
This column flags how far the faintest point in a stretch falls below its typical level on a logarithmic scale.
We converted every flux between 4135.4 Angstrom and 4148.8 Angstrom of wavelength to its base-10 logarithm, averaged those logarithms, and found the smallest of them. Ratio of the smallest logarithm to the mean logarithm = 0.71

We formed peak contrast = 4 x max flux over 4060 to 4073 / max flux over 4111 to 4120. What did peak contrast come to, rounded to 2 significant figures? 3.1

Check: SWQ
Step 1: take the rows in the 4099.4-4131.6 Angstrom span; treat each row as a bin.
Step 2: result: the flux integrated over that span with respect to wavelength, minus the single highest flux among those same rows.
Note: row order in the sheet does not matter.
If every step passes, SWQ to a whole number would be 387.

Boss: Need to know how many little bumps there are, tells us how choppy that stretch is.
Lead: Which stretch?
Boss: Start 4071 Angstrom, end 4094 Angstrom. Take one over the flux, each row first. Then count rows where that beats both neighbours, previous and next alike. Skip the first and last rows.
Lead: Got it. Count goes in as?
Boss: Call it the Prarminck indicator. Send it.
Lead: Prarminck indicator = 2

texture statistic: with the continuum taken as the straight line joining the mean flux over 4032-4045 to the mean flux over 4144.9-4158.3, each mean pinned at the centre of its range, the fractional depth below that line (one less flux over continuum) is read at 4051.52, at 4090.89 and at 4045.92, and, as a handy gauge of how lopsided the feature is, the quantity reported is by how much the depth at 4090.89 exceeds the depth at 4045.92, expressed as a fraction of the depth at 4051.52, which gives 3.2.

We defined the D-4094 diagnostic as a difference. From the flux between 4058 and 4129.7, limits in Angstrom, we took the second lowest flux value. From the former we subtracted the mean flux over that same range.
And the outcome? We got -5.5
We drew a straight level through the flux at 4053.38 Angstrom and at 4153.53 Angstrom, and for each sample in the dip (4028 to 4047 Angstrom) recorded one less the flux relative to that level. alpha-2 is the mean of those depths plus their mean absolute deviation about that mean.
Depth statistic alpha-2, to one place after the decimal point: 0.6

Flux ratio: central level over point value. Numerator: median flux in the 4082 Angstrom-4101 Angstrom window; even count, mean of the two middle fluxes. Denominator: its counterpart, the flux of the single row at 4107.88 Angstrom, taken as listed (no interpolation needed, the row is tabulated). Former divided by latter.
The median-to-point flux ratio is 0.99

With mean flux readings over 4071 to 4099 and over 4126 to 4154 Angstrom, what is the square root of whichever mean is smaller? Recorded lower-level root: 3.38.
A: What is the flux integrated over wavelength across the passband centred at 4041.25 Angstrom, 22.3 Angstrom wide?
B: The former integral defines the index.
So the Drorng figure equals 192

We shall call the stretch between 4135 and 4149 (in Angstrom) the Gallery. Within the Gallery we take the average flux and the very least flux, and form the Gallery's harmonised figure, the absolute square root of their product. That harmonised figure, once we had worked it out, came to 7.9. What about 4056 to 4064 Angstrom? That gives 7.4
